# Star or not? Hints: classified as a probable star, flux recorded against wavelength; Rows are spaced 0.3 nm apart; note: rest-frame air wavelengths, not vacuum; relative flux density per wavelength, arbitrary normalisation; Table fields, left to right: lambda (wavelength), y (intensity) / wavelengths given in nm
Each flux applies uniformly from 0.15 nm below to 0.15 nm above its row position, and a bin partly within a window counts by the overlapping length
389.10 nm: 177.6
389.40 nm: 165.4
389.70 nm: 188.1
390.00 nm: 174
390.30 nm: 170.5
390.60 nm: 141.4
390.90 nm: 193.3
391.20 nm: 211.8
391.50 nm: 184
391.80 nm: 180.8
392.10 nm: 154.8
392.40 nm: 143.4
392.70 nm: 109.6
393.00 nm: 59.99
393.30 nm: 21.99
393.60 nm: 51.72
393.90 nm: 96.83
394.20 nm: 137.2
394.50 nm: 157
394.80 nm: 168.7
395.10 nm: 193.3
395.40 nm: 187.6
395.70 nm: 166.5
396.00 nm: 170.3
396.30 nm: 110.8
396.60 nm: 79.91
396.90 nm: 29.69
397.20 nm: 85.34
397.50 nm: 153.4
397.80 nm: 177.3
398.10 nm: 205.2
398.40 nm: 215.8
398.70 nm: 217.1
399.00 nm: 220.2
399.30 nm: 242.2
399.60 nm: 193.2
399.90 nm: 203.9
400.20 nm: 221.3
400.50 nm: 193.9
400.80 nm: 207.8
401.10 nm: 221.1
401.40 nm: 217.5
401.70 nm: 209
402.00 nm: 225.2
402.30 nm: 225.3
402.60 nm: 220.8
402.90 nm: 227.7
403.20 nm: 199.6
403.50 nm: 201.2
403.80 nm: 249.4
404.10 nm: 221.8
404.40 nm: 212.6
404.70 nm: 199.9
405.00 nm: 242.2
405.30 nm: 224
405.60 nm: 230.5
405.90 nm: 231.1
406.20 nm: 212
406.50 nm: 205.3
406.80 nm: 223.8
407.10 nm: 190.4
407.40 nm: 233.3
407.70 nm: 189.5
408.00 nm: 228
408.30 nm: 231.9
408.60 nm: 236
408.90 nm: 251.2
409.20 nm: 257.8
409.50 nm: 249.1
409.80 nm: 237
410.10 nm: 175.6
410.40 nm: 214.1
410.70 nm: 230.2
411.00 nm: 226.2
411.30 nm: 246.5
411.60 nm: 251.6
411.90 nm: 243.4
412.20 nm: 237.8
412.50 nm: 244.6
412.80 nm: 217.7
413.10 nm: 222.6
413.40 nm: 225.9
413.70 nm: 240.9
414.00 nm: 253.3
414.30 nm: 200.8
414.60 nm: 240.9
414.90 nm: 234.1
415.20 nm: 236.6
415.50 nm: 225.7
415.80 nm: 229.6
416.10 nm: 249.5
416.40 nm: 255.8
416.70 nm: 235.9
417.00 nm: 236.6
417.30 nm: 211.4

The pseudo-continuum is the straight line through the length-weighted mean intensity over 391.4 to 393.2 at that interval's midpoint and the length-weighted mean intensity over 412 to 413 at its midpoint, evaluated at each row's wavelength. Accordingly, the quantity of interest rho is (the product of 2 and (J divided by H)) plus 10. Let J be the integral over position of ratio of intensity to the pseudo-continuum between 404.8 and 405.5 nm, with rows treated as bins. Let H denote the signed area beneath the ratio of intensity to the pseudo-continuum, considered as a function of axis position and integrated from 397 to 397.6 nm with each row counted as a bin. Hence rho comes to 14.0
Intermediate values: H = 0.4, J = 0.82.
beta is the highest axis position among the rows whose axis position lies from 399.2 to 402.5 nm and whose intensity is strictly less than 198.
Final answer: 400.50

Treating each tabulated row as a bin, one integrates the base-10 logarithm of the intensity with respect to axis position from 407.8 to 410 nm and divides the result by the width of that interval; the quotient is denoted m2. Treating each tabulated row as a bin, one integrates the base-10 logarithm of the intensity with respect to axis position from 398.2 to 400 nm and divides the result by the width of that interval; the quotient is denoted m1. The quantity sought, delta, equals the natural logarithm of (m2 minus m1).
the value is -3.1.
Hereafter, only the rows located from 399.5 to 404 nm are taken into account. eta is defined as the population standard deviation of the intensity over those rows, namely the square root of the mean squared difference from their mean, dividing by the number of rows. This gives 15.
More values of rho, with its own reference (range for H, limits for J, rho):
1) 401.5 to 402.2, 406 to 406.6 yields 11.5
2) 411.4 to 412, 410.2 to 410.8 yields 11.8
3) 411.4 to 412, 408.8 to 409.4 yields 12.2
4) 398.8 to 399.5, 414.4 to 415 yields 11.2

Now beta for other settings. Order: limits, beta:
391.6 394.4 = 394.20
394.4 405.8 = 400.50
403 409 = 407.70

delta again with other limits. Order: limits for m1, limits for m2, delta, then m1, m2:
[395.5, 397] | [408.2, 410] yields -1.0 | 2.00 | 2.38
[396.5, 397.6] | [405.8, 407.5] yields -0.7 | 1.86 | 2.33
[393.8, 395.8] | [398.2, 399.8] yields -2.0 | 2.19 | 2.34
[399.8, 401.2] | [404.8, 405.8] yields -3.2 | 2.32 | 2.36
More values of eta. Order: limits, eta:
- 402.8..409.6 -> 19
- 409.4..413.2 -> 20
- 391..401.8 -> 59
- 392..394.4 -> 45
